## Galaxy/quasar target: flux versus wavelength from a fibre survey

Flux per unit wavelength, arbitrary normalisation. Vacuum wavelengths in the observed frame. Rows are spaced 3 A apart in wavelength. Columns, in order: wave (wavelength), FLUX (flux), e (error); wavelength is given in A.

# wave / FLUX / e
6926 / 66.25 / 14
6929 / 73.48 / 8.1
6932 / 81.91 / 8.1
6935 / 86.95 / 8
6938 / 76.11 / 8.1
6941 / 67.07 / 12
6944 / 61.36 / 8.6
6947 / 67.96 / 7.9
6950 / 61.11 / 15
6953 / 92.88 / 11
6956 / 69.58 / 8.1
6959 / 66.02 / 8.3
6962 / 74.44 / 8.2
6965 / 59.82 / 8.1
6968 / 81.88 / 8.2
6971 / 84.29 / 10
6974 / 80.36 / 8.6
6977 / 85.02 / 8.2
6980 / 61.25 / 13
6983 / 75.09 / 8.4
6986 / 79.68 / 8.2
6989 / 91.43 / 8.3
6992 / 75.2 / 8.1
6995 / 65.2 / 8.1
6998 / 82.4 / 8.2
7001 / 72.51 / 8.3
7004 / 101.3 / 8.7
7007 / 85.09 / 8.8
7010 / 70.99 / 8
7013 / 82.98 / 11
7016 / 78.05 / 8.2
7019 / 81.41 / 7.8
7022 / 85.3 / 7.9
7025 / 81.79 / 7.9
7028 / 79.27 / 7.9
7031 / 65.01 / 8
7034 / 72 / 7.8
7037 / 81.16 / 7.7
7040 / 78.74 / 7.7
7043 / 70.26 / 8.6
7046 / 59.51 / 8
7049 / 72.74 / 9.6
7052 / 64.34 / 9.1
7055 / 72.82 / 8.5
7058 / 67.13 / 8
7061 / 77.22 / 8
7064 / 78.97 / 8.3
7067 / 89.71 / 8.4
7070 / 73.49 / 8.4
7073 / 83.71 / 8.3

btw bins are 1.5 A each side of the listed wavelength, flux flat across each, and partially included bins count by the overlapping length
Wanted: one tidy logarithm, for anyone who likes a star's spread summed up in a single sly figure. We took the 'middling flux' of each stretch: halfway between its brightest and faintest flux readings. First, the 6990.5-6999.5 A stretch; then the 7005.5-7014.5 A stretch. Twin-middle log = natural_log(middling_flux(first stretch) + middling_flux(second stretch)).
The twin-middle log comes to 5.02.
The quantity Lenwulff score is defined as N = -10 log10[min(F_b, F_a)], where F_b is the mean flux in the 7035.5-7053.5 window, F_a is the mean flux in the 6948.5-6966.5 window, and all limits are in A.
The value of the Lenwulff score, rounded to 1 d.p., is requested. -18.5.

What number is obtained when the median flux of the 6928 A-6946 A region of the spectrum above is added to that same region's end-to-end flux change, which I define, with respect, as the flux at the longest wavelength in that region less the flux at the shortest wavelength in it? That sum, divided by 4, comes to 16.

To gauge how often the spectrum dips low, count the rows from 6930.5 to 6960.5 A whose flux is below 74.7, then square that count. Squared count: 36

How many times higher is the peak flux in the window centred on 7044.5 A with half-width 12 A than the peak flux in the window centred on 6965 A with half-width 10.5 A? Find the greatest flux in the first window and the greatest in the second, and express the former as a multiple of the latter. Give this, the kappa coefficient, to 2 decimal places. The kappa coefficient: 0.96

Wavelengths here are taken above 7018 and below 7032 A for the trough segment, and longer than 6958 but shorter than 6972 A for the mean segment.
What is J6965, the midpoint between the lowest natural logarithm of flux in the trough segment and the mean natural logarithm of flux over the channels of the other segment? 4.23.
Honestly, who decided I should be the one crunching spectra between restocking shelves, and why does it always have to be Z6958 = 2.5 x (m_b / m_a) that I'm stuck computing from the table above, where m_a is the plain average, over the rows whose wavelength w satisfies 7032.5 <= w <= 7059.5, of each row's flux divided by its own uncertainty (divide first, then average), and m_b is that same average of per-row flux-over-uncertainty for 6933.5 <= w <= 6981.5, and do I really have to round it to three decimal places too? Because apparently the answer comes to 2.367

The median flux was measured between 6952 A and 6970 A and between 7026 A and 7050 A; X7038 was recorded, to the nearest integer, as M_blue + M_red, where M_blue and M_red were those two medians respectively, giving 144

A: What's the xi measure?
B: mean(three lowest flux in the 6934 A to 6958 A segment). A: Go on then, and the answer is 63.2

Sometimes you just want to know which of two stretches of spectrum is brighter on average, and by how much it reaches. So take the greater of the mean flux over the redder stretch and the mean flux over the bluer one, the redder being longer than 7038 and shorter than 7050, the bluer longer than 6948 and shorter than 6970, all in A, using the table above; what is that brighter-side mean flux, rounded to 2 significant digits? 72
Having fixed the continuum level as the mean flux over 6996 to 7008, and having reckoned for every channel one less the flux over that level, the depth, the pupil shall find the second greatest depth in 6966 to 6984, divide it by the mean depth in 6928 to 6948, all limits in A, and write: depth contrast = 0.87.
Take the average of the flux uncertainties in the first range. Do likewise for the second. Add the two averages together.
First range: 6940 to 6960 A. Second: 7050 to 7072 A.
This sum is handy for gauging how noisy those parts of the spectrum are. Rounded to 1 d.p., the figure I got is 18.5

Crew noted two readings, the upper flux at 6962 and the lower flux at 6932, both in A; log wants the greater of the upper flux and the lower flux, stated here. 82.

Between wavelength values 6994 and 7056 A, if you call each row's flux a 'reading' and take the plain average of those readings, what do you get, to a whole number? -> 76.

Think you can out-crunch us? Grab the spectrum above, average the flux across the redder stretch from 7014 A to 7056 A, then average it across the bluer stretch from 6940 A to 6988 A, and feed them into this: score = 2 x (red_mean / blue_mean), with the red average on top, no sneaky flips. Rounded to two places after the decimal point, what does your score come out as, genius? 2.04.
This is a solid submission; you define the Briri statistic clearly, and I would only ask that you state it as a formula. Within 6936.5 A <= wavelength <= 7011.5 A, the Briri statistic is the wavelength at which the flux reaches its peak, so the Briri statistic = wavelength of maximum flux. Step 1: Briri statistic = 7004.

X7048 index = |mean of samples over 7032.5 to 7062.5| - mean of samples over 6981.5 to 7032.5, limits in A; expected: -8.0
